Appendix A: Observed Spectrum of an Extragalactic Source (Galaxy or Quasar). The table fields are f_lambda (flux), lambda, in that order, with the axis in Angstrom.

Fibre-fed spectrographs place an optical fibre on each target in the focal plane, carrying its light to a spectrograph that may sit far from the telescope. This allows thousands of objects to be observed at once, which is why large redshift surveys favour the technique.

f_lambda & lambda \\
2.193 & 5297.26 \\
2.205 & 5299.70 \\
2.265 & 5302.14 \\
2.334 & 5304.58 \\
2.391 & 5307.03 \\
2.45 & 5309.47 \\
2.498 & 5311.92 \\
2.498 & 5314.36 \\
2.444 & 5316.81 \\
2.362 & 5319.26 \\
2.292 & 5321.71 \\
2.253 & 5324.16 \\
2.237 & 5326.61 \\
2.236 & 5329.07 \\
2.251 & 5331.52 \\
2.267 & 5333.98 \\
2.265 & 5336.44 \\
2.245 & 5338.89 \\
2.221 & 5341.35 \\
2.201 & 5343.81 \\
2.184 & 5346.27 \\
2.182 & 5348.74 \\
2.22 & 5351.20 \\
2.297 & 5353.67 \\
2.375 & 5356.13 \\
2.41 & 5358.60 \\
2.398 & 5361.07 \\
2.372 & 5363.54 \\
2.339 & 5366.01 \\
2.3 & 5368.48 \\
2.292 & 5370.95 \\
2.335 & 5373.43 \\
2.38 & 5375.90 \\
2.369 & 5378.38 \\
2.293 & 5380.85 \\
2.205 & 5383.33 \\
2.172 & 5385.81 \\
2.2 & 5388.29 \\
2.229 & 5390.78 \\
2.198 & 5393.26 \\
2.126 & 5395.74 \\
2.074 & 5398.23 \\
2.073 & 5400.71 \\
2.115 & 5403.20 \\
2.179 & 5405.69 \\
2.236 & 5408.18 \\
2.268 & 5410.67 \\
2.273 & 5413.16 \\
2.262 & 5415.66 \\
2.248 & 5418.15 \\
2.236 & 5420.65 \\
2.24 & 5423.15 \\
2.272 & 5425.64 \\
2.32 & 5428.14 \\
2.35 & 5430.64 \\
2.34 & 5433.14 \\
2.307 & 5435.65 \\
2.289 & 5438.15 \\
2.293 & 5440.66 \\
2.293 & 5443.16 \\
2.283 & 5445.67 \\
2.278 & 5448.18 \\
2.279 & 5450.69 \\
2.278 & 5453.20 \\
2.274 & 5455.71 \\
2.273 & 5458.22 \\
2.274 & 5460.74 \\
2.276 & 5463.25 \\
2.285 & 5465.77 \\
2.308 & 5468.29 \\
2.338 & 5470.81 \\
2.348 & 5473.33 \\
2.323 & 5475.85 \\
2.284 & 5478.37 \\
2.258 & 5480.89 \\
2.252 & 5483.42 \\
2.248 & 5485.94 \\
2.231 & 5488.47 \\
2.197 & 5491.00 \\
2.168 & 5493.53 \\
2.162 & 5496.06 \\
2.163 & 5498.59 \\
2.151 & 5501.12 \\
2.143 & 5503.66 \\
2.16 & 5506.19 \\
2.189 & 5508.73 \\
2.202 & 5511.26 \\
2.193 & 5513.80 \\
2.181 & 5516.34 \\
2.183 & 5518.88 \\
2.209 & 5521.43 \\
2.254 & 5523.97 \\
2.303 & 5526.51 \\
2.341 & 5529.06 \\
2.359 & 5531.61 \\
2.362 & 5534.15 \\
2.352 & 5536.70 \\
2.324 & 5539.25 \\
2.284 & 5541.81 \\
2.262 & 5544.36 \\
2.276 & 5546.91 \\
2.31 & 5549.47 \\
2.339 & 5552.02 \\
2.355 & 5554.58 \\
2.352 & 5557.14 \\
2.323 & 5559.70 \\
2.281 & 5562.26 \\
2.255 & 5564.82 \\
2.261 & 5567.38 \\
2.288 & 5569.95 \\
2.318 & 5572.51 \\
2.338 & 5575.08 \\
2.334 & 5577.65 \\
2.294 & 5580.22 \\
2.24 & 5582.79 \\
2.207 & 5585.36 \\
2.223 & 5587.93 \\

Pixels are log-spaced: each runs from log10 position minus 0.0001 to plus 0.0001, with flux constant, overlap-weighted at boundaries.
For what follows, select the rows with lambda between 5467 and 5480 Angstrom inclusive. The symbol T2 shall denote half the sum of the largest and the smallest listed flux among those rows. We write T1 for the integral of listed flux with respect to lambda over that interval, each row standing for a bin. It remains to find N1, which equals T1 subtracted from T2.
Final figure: -28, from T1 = 30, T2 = 2.32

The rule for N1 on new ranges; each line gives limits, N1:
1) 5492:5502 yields -19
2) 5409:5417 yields -16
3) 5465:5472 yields -14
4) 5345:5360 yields -32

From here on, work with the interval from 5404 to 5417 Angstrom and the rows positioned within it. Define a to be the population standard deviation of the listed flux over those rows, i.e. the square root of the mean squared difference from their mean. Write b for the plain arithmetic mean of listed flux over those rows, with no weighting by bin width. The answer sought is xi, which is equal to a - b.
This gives -2.21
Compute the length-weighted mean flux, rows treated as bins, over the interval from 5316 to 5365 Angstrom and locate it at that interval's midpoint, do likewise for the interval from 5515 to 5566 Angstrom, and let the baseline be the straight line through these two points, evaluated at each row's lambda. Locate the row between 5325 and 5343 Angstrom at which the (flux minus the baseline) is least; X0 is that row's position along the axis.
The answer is 5341.35 Angstrom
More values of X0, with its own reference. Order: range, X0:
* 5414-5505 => 5503.66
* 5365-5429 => 5400.71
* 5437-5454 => 5453.20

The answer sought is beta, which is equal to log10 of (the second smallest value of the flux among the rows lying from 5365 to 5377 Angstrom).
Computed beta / 0.362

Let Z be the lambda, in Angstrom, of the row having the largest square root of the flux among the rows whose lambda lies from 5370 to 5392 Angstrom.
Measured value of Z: 5375.90 Angstrom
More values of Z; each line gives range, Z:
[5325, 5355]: 5353.67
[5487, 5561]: 5534.15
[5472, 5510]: 5473.33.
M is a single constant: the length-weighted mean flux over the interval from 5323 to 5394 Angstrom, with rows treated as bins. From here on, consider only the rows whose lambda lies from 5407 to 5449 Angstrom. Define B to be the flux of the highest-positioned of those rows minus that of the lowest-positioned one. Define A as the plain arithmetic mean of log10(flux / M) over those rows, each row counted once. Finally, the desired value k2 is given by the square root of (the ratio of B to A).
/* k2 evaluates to 5.4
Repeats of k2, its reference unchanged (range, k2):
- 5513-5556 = 8.1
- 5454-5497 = 7.8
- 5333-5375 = 5.1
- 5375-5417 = 3.2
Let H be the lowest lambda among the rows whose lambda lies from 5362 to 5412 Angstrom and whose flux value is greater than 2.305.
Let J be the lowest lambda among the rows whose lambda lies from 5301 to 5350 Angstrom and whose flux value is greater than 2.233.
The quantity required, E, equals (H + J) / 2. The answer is 5332.8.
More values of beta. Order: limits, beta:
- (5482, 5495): 0.342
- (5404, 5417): 0.349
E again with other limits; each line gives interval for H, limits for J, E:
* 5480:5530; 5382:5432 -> 5468.6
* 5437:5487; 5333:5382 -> 5401.1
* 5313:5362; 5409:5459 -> 5362.5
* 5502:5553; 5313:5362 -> 5421.7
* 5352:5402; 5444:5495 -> 5400.9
